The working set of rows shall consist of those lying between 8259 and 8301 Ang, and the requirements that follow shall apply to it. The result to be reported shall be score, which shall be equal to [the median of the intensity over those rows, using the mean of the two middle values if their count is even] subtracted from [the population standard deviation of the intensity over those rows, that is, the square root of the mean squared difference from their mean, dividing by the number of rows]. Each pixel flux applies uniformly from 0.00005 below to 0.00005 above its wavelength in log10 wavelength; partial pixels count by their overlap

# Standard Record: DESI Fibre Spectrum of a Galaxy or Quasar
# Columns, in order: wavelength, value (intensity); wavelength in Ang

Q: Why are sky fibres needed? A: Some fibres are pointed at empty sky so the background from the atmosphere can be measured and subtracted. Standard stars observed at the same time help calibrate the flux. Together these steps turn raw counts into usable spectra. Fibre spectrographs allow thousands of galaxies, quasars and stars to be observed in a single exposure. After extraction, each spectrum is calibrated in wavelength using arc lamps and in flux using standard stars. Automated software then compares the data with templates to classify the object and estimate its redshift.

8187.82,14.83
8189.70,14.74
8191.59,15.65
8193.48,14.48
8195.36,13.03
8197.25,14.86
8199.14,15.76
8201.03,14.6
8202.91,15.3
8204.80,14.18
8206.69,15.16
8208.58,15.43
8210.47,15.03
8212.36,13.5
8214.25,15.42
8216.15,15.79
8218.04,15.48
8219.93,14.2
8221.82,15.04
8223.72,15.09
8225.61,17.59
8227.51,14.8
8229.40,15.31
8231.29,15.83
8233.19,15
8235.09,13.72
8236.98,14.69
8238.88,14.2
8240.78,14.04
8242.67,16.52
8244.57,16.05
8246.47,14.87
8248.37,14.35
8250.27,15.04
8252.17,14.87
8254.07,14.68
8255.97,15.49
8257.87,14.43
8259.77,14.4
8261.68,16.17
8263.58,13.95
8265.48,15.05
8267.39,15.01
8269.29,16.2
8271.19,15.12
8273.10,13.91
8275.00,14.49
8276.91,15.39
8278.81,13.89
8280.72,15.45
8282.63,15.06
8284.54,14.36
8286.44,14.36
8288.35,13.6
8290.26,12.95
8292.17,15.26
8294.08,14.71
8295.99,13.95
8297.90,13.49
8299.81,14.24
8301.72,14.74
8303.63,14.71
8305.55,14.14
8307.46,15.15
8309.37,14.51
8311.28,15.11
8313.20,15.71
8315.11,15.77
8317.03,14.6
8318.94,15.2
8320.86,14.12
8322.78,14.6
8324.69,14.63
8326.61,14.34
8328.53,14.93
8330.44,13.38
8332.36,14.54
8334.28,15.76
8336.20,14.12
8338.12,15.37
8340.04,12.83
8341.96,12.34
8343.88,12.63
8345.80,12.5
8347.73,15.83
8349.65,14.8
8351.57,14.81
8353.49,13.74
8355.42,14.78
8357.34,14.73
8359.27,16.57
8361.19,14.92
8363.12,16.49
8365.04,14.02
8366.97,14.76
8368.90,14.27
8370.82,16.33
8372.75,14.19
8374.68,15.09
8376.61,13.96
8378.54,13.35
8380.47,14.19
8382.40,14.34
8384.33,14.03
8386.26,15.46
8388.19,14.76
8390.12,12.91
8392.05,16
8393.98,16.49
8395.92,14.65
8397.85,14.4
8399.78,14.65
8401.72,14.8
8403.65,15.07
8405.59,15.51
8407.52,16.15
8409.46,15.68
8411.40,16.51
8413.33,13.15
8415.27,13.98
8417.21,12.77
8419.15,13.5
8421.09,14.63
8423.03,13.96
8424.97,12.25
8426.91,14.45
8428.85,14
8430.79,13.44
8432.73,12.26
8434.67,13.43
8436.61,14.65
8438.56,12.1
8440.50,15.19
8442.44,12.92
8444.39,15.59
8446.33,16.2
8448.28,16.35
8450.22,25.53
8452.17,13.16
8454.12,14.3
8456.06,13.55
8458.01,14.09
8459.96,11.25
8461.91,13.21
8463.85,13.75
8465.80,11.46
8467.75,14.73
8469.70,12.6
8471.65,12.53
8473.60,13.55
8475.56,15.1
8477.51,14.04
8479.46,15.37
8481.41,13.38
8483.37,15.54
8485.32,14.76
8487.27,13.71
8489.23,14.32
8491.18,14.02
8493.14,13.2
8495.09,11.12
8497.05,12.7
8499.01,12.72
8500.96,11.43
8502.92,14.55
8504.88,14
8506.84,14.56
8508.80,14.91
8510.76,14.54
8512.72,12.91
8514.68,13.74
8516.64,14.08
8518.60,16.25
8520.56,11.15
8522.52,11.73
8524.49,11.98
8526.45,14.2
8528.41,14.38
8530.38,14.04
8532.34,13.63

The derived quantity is -13.6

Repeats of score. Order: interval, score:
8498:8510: -13.0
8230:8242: -13.7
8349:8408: -13.9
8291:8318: -14.1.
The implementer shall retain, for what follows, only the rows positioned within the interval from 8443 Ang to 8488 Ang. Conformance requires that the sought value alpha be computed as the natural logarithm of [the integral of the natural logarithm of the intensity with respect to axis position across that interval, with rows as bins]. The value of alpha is 4.8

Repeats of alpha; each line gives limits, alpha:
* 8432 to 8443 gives 3.4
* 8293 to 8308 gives 3.7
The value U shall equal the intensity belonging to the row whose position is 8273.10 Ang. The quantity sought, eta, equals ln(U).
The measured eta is 2.63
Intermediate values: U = 13.91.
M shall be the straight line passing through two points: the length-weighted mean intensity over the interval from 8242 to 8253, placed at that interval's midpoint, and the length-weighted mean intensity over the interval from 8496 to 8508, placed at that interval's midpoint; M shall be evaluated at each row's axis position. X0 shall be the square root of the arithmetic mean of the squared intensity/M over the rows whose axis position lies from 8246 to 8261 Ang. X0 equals 0.97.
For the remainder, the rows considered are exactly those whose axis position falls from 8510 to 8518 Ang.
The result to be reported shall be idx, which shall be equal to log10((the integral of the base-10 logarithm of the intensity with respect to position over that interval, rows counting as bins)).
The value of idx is 0.961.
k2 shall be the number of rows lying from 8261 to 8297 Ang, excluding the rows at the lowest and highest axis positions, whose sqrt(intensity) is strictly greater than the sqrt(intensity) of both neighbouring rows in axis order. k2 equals 5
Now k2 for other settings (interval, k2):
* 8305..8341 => 7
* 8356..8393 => 7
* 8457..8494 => 6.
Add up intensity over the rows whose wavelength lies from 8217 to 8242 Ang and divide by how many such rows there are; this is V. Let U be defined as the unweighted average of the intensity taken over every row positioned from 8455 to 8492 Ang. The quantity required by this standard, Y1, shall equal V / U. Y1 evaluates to 1.09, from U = 13.7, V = 15.0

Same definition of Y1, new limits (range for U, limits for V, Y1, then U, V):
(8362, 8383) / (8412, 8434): 0.92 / 14.6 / 13.5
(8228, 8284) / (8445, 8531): 0.94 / 14.9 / 14.0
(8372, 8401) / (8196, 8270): 1.03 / 14.6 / 15.1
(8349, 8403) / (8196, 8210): 1.02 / 14.8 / 15.0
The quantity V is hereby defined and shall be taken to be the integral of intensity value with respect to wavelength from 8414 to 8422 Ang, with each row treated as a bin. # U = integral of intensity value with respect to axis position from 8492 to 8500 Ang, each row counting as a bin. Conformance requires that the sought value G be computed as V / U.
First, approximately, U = 100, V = 109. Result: 1.10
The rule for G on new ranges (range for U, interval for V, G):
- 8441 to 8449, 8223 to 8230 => 0.90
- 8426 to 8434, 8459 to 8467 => 0.92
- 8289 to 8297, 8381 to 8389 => 1.03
